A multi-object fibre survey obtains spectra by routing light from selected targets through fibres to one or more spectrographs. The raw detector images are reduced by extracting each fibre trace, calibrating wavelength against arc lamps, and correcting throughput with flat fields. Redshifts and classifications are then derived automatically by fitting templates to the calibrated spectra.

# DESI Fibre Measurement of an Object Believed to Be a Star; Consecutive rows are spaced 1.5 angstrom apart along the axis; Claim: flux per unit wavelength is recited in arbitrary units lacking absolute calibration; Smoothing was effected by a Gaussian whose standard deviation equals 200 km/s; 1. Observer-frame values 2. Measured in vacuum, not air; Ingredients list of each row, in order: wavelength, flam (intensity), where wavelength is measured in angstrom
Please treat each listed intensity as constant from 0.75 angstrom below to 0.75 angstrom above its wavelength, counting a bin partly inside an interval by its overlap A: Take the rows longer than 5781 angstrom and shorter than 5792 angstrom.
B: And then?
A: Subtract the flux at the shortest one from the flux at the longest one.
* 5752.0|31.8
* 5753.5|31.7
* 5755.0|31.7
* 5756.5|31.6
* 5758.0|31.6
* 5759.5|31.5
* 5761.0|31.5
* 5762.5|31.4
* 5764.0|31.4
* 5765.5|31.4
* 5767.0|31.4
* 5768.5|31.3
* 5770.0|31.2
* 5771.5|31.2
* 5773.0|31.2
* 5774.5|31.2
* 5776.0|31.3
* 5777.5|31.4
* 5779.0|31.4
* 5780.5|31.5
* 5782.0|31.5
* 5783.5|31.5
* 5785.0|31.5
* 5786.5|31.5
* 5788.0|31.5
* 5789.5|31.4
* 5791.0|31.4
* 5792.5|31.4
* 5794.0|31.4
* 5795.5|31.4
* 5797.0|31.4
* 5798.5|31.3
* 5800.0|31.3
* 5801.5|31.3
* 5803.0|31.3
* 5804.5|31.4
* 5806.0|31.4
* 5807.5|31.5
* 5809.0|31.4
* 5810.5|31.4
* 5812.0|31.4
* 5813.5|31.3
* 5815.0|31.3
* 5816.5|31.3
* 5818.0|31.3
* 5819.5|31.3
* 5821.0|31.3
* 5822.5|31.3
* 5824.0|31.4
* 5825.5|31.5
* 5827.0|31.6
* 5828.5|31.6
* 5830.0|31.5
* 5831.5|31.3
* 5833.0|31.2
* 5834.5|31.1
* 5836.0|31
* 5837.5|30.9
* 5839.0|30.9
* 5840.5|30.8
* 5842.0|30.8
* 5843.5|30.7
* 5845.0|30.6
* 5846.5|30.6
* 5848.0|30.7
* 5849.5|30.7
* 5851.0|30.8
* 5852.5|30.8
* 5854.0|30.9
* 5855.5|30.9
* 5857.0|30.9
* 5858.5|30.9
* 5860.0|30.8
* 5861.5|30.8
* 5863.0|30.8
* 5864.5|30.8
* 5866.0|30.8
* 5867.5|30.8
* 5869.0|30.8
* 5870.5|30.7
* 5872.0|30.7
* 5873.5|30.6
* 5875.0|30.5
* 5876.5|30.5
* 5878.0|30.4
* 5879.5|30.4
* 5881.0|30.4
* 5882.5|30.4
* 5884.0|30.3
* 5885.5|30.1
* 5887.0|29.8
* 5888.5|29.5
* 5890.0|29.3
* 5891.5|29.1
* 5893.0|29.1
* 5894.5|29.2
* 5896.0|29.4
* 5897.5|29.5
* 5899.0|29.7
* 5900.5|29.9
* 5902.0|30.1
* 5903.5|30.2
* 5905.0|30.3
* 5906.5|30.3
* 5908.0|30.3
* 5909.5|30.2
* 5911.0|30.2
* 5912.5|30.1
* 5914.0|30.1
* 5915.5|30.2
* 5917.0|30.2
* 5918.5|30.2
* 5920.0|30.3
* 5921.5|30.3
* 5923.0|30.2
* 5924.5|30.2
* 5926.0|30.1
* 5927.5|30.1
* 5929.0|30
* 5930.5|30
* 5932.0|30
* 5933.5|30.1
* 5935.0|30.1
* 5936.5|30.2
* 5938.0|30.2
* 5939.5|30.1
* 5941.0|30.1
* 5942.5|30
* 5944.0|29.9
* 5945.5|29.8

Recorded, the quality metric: -0.10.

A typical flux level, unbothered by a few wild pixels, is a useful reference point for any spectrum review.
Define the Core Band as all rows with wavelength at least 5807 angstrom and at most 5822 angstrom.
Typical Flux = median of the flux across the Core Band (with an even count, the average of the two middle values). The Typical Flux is 31.3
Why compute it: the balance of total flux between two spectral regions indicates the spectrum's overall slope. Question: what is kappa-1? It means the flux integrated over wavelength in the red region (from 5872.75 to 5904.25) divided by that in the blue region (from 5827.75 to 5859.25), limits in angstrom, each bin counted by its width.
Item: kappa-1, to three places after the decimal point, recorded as 0.967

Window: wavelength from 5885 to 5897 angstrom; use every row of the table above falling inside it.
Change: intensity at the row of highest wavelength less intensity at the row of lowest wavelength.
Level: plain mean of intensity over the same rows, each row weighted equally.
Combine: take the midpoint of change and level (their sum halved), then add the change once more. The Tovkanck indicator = 13.7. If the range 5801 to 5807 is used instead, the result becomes 15.8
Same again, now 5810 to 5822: 15.5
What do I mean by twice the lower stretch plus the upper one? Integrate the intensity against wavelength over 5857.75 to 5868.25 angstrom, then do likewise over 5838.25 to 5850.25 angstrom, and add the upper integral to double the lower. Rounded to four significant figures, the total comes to 1061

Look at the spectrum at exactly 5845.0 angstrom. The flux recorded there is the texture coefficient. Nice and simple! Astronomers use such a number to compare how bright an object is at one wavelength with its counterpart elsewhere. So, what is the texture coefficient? 30.6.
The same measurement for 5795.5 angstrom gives 31.4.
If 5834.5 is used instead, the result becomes 31.1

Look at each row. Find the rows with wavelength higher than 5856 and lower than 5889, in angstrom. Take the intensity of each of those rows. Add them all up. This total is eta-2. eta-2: 672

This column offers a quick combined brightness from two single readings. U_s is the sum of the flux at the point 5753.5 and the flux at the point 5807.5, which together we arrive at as 63.2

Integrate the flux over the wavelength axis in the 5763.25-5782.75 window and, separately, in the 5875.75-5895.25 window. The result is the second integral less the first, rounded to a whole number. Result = -28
